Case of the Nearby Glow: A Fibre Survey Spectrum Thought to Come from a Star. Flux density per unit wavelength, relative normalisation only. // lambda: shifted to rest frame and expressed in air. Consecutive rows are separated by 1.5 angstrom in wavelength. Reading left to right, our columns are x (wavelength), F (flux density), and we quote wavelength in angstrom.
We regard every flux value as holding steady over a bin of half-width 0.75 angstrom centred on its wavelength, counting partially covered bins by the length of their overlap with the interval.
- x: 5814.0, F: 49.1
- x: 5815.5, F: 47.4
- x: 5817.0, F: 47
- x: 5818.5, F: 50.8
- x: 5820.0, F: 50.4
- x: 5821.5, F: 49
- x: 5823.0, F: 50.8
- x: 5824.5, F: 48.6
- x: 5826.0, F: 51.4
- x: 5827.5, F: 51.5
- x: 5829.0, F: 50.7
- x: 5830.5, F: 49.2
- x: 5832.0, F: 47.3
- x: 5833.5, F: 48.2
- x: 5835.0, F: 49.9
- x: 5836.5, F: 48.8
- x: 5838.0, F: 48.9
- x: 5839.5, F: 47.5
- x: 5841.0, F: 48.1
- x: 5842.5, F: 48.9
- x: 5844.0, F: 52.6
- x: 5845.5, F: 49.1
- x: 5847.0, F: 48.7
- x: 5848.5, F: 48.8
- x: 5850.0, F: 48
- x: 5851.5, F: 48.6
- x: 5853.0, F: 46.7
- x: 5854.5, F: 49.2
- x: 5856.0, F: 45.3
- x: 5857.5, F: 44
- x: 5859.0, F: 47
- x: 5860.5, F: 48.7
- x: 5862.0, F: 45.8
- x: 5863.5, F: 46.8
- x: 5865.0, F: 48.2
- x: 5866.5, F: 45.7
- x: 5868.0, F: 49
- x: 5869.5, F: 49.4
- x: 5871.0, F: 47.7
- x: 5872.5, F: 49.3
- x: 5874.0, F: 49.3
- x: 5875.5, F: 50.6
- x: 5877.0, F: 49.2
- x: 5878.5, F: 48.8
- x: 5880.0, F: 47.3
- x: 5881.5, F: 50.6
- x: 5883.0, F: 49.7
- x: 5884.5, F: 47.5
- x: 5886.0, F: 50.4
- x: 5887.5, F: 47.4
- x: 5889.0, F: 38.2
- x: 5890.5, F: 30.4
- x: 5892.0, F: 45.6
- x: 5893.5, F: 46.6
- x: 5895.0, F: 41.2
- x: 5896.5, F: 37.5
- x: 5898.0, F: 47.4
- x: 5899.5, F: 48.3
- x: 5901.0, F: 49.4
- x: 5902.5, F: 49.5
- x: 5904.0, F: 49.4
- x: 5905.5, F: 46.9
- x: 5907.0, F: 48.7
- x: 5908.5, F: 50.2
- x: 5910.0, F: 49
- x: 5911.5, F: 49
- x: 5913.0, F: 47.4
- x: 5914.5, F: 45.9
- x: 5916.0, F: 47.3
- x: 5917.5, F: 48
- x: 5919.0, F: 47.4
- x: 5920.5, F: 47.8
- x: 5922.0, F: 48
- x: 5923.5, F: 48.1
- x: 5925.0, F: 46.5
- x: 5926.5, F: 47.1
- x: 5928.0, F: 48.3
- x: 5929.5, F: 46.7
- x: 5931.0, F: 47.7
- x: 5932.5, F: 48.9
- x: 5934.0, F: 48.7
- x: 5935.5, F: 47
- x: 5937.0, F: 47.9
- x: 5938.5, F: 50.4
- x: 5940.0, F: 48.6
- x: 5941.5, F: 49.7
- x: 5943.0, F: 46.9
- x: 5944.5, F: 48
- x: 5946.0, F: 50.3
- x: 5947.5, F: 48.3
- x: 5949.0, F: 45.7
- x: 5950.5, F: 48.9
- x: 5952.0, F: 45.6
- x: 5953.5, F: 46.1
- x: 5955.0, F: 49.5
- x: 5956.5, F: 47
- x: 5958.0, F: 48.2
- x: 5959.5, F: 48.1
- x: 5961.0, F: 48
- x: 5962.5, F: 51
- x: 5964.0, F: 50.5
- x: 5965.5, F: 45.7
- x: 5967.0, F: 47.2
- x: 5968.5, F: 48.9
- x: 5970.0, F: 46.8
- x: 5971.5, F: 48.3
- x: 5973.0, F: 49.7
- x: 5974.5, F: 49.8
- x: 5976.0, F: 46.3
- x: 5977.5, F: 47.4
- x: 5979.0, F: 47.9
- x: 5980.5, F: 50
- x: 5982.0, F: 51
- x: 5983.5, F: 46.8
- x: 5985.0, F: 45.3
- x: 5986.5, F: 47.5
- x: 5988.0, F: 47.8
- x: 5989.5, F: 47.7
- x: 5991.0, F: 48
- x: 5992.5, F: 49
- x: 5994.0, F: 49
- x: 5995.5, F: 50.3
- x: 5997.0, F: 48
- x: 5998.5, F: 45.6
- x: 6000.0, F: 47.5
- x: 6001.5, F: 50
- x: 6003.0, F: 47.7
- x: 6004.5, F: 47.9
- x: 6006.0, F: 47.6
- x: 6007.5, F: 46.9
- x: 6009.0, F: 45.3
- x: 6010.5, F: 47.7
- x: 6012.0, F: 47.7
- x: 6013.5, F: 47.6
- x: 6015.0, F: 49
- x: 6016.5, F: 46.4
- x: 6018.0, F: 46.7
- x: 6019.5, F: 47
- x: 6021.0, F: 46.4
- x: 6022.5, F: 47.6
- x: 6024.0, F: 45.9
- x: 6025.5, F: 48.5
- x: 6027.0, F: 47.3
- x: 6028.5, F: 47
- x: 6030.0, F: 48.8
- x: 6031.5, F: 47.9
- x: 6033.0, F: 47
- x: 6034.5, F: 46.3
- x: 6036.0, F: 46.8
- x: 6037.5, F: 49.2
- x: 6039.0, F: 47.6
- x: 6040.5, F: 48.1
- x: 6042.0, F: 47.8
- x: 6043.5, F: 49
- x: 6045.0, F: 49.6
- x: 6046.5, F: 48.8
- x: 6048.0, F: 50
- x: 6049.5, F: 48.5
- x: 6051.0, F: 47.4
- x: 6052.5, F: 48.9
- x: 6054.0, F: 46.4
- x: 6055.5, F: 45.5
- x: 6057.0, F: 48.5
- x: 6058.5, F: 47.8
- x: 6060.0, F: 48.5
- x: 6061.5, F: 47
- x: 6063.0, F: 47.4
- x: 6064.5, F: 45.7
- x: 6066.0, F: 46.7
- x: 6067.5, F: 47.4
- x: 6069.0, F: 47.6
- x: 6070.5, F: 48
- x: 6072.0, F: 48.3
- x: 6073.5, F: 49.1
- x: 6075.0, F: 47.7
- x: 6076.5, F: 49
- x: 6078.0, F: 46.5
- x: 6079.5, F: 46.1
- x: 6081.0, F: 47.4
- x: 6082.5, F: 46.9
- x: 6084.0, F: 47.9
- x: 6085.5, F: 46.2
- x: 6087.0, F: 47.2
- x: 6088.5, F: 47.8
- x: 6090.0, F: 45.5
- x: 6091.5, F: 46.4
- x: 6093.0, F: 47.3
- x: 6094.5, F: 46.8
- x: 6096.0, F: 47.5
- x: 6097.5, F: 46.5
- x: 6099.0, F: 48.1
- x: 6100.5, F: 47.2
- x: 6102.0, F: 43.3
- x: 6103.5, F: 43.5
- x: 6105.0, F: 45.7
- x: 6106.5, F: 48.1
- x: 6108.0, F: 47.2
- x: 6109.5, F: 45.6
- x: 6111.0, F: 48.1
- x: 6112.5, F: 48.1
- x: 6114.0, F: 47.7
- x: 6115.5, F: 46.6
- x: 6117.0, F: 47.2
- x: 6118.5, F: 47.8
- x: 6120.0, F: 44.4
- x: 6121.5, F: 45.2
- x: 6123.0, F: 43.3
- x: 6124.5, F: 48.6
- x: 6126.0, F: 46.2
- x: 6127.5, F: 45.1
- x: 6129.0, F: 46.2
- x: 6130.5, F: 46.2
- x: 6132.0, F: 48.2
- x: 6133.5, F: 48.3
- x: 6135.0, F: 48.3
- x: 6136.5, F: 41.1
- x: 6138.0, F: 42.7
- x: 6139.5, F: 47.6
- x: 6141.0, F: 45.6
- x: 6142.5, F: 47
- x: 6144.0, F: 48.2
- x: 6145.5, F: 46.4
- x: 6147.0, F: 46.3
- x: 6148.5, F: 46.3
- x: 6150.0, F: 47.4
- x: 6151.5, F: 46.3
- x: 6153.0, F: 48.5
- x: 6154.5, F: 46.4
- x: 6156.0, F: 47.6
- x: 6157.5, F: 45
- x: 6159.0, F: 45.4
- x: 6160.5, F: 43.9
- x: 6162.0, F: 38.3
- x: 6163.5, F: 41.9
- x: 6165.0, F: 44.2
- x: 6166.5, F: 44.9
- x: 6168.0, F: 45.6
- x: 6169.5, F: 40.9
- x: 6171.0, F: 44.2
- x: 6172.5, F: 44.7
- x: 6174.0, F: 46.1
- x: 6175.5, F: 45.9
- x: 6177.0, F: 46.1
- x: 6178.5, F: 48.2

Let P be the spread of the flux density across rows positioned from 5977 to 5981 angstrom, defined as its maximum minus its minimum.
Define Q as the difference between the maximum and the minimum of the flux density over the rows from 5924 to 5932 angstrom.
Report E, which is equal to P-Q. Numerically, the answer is 0.8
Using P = 2.6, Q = 2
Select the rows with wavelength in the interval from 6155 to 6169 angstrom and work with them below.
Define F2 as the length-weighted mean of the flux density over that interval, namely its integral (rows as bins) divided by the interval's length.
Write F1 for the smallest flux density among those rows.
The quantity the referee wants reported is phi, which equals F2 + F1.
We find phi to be 82.4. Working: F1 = 38.3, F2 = 44.1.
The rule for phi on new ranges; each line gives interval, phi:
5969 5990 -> 93.3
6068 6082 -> 93.8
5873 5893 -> 77.0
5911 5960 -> 93.4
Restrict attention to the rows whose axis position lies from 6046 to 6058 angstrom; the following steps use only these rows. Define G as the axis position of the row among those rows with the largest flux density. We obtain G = 6048.0 angstrom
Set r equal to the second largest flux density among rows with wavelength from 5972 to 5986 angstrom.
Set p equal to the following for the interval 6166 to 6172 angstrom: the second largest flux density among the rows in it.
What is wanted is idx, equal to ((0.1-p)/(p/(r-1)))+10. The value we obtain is -38.9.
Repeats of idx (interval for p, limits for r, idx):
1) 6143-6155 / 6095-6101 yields -36.4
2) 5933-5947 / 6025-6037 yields -37.4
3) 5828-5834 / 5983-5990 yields -36.6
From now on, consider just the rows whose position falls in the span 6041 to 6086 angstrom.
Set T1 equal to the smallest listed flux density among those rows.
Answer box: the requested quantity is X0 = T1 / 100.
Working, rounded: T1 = 45.5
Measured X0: 0.455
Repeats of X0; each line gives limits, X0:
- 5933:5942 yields 0.470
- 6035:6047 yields 0.468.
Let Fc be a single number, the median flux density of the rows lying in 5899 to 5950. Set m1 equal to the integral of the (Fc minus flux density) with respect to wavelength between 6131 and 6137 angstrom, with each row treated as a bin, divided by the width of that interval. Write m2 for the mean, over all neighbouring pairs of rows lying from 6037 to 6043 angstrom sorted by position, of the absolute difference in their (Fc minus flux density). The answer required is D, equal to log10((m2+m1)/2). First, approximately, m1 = 1.4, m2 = 0.8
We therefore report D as 0.03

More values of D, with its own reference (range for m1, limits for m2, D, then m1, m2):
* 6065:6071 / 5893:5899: 0.55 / 0.7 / 6.3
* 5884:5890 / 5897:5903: 0.25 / 2.9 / 0.7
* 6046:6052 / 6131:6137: -0.04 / -0.6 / 2.4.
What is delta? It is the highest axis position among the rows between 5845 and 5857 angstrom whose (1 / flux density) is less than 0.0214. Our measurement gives 5854.5 angstrom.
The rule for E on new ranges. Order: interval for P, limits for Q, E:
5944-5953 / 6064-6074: 1.3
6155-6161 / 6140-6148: 1.1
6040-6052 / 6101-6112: -2.2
